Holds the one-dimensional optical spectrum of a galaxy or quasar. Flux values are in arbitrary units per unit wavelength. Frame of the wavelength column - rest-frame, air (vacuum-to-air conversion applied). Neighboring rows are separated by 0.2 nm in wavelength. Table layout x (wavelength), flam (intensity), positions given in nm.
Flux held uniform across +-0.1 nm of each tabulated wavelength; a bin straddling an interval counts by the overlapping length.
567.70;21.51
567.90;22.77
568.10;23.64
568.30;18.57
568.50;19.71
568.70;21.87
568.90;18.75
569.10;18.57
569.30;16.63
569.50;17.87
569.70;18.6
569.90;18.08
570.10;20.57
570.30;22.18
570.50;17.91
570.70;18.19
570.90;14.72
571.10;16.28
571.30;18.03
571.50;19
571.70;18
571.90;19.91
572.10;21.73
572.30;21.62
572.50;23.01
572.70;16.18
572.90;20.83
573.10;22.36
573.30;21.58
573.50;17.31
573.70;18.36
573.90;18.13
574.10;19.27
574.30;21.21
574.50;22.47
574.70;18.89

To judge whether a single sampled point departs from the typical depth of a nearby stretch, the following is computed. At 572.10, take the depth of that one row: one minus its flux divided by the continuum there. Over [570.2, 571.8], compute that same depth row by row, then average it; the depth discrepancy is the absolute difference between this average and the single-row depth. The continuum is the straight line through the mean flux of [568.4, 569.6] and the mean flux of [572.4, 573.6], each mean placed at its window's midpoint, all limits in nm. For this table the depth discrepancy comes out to 0.168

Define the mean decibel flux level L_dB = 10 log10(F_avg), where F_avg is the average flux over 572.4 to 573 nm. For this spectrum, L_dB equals 13.0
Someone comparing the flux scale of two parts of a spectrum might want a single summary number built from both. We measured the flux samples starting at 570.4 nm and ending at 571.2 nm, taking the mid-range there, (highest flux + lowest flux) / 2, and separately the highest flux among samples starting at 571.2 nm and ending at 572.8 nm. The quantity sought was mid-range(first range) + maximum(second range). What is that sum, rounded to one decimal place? 39.5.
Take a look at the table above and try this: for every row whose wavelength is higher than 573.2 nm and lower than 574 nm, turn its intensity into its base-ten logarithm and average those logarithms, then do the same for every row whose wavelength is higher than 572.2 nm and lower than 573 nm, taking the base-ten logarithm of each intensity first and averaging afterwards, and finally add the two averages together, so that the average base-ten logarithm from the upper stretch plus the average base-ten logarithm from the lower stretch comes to 2.58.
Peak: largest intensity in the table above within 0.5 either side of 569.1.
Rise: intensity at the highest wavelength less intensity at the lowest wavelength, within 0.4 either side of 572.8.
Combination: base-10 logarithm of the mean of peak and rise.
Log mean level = 1.03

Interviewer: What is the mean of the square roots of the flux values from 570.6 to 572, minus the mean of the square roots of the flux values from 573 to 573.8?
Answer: -0.248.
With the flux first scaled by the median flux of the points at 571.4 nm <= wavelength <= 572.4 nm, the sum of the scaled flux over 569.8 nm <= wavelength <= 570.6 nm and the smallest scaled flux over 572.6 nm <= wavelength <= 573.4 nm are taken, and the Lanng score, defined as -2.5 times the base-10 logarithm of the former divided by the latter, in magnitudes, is -1.72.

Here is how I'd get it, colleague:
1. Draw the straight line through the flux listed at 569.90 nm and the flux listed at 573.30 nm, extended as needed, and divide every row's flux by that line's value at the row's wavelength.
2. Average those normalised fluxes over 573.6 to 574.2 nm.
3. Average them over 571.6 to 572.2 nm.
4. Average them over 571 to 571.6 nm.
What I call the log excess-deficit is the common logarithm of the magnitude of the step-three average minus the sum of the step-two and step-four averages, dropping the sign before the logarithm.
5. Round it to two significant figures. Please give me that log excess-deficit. -0.12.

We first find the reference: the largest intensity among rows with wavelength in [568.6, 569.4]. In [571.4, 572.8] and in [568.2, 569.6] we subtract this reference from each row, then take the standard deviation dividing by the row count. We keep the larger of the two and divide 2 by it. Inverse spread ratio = 0.90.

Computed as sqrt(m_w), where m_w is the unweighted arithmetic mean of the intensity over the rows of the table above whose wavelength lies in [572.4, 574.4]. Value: 4.45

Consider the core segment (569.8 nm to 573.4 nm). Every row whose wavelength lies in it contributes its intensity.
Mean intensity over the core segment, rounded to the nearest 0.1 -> 19.5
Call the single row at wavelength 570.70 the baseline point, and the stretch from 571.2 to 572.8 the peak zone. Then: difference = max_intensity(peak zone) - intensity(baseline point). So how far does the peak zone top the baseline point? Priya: 5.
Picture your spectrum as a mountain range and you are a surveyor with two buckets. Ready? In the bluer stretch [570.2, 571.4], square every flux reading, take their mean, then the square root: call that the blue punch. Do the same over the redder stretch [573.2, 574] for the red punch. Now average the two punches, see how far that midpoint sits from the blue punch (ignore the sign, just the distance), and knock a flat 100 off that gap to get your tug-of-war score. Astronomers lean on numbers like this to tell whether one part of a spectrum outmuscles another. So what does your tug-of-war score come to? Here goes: -99.6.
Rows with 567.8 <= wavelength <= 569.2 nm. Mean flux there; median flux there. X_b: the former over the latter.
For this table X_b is 1.04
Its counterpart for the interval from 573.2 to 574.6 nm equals 1.03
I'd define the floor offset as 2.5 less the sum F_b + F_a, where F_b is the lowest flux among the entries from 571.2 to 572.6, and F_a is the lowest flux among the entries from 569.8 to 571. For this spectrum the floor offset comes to -30.2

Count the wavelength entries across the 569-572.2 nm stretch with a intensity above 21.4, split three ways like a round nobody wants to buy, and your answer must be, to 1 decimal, 0.7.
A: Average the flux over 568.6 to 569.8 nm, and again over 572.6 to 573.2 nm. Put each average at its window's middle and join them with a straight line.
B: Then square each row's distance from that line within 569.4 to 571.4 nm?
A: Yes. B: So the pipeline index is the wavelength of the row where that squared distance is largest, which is 570.90 nm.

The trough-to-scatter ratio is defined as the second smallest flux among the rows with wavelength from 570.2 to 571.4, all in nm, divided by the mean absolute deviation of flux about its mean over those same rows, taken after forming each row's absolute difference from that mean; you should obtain 10.2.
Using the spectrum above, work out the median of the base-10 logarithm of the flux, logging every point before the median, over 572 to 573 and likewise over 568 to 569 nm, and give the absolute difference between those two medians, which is 0.04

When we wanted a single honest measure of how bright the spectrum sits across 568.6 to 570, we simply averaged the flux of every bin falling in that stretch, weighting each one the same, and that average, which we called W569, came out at 18.6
